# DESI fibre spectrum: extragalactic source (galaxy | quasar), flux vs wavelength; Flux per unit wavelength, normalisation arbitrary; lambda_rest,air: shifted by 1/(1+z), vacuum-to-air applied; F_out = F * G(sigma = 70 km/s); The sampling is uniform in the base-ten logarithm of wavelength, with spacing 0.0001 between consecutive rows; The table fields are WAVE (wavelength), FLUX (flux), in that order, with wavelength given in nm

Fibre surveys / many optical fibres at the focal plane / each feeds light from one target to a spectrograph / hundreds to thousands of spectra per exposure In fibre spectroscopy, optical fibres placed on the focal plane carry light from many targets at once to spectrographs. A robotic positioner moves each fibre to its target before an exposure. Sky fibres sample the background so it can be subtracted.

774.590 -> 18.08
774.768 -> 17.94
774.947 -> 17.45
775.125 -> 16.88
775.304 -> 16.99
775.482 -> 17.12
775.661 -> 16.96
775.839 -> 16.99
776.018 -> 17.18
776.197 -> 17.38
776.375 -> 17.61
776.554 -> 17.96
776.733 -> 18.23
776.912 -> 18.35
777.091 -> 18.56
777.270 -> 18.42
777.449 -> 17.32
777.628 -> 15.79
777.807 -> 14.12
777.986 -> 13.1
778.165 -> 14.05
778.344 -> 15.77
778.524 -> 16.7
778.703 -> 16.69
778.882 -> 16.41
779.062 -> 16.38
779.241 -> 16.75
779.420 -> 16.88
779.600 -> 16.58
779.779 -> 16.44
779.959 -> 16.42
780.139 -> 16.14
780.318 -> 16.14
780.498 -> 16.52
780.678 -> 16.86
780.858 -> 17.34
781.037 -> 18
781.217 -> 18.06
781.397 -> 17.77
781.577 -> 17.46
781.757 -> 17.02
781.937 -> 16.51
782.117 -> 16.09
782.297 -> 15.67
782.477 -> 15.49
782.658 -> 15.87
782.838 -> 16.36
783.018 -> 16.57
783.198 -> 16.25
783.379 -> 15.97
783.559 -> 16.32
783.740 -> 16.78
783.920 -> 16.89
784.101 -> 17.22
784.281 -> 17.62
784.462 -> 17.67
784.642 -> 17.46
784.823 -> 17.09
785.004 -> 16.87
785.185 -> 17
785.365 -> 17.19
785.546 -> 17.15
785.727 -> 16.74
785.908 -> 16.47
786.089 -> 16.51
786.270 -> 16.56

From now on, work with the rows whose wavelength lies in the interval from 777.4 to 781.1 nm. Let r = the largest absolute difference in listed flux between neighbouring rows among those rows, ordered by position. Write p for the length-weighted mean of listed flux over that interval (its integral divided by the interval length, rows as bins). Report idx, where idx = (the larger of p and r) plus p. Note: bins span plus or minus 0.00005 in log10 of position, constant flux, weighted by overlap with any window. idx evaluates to 32.4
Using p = 16.2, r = 1.7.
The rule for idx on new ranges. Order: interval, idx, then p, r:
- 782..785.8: 33.4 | 16.7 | 0.5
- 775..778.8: 33.6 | 16.8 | 1.7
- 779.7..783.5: 33.2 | 16.6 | 0.7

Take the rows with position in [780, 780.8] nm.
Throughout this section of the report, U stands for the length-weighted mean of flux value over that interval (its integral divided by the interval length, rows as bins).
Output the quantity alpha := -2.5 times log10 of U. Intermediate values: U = 16.4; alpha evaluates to -3.04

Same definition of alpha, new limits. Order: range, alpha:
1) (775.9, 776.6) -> -3.11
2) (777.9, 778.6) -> -2.93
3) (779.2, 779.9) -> -3.05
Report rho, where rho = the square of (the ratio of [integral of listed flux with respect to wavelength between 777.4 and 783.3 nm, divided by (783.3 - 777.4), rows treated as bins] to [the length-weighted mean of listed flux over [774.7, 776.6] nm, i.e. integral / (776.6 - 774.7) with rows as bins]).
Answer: 0.89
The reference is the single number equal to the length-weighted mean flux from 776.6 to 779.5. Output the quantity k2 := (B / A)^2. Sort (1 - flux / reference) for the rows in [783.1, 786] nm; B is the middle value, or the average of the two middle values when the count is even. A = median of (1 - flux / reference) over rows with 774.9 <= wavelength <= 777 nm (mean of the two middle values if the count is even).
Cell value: 0.3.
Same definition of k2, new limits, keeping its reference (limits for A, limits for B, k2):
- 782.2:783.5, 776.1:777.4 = 11.1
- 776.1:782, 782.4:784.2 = 0.3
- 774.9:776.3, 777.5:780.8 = 0.0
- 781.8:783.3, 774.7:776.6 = 4.6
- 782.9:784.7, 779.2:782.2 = 0.6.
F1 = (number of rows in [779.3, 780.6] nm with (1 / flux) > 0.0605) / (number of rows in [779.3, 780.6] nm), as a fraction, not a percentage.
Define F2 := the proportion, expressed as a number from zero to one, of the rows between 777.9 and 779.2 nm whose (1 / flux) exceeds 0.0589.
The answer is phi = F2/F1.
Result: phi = 1.40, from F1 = 0.71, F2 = 1.0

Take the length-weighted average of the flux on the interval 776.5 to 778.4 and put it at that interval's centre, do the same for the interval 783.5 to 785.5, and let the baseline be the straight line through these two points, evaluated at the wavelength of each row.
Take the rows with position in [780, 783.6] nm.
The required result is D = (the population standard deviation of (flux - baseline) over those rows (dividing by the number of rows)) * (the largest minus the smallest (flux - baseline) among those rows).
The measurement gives 2.1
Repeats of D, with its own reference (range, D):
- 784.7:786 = 0.2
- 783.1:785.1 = 0.8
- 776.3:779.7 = 8.5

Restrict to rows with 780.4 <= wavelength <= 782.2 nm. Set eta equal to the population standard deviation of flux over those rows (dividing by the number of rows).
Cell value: 0.64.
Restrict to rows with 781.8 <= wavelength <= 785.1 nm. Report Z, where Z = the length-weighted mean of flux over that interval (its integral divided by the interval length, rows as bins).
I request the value 16.6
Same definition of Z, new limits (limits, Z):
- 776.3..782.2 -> 16.7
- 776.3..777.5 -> 18.1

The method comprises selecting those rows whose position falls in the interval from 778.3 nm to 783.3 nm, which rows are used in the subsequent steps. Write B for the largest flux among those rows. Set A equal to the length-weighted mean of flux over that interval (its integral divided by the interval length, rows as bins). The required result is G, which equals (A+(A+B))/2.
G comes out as 25.6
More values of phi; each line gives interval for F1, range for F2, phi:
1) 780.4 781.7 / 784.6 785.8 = 2.00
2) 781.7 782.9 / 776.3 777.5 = 0.00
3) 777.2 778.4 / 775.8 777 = 0.00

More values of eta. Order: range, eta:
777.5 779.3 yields 1.26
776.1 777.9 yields 1.33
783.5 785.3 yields 0.39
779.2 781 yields 0.35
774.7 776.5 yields 0.32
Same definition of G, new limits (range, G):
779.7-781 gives 25.3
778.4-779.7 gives 25.0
